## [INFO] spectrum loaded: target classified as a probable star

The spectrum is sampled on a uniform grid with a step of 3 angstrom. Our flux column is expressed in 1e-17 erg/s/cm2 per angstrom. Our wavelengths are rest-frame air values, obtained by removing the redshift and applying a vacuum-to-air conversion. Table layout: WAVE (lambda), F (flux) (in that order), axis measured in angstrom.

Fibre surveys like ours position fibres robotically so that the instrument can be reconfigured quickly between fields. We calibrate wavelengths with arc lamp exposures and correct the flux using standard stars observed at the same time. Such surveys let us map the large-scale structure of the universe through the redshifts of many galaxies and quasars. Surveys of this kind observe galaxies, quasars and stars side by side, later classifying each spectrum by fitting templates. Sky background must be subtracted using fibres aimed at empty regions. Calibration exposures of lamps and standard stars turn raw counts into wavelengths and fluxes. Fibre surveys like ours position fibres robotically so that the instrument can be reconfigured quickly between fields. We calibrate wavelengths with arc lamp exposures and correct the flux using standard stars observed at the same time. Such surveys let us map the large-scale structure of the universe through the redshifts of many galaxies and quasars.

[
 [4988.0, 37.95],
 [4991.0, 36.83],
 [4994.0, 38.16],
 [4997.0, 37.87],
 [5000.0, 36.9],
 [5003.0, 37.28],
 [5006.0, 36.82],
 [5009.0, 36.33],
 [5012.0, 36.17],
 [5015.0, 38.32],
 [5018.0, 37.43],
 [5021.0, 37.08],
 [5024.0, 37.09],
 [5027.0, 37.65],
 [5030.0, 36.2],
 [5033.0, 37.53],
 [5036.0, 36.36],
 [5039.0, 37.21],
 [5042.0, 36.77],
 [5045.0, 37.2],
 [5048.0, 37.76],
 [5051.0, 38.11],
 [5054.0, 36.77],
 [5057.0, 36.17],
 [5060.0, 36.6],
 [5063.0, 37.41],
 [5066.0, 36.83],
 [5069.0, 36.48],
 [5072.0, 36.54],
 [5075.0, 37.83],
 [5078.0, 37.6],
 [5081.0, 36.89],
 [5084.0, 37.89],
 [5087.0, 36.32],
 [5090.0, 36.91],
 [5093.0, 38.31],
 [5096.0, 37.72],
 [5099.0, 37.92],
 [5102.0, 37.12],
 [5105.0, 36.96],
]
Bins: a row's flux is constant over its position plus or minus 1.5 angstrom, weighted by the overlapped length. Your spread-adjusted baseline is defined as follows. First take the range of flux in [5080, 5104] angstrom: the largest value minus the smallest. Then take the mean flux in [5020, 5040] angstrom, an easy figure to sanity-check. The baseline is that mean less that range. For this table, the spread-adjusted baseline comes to 35.0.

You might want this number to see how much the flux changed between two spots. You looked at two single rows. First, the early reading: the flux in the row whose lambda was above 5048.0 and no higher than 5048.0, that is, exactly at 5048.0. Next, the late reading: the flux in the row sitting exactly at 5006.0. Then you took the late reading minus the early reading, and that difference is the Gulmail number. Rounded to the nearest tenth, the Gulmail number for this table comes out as -0.9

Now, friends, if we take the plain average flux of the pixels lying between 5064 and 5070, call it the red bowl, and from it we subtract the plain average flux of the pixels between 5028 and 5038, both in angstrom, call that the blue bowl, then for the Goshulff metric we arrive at 0.0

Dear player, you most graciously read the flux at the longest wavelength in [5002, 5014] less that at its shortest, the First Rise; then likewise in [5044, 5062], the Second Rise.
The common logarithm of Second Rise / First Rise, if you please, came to -0.3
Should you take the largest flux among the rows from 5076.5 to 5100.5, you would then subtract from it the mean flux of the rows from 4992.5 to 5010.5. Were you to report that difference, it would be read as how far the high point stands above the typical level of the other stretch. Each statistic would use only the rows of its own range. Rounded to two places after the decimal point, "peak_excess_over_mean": 1.08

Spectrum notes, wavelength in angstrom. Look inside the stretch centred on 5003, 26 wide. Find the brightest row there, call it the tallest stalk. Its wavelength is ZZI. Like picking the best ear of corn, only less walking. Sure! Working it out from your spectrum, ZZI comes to 5015.0 angstrom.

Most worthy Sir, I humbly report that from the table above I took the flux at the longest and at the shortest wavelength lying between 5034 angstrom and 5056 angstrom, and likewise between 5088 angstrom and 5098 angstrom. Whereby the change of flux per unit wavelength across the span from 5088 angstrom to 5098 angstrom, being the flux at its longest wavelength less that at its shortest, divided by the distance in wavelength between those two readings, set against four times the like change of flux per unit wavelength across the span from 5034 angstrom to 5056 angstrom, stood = 1.5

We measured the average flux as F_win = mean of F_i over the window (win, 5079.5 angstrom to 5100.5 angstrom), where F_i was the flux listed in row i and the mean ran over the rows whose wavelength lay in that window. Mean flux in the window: 37.4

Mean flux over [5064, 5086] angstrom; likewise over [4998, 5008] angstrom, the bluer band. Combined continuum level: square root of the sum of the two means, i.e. 8.611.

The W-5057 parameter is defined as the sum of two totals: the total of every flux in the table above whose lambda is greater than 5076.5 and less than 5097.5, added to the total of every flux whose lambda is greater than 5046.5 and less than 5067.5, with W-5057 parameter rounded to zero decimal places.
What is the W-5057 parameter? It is 521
